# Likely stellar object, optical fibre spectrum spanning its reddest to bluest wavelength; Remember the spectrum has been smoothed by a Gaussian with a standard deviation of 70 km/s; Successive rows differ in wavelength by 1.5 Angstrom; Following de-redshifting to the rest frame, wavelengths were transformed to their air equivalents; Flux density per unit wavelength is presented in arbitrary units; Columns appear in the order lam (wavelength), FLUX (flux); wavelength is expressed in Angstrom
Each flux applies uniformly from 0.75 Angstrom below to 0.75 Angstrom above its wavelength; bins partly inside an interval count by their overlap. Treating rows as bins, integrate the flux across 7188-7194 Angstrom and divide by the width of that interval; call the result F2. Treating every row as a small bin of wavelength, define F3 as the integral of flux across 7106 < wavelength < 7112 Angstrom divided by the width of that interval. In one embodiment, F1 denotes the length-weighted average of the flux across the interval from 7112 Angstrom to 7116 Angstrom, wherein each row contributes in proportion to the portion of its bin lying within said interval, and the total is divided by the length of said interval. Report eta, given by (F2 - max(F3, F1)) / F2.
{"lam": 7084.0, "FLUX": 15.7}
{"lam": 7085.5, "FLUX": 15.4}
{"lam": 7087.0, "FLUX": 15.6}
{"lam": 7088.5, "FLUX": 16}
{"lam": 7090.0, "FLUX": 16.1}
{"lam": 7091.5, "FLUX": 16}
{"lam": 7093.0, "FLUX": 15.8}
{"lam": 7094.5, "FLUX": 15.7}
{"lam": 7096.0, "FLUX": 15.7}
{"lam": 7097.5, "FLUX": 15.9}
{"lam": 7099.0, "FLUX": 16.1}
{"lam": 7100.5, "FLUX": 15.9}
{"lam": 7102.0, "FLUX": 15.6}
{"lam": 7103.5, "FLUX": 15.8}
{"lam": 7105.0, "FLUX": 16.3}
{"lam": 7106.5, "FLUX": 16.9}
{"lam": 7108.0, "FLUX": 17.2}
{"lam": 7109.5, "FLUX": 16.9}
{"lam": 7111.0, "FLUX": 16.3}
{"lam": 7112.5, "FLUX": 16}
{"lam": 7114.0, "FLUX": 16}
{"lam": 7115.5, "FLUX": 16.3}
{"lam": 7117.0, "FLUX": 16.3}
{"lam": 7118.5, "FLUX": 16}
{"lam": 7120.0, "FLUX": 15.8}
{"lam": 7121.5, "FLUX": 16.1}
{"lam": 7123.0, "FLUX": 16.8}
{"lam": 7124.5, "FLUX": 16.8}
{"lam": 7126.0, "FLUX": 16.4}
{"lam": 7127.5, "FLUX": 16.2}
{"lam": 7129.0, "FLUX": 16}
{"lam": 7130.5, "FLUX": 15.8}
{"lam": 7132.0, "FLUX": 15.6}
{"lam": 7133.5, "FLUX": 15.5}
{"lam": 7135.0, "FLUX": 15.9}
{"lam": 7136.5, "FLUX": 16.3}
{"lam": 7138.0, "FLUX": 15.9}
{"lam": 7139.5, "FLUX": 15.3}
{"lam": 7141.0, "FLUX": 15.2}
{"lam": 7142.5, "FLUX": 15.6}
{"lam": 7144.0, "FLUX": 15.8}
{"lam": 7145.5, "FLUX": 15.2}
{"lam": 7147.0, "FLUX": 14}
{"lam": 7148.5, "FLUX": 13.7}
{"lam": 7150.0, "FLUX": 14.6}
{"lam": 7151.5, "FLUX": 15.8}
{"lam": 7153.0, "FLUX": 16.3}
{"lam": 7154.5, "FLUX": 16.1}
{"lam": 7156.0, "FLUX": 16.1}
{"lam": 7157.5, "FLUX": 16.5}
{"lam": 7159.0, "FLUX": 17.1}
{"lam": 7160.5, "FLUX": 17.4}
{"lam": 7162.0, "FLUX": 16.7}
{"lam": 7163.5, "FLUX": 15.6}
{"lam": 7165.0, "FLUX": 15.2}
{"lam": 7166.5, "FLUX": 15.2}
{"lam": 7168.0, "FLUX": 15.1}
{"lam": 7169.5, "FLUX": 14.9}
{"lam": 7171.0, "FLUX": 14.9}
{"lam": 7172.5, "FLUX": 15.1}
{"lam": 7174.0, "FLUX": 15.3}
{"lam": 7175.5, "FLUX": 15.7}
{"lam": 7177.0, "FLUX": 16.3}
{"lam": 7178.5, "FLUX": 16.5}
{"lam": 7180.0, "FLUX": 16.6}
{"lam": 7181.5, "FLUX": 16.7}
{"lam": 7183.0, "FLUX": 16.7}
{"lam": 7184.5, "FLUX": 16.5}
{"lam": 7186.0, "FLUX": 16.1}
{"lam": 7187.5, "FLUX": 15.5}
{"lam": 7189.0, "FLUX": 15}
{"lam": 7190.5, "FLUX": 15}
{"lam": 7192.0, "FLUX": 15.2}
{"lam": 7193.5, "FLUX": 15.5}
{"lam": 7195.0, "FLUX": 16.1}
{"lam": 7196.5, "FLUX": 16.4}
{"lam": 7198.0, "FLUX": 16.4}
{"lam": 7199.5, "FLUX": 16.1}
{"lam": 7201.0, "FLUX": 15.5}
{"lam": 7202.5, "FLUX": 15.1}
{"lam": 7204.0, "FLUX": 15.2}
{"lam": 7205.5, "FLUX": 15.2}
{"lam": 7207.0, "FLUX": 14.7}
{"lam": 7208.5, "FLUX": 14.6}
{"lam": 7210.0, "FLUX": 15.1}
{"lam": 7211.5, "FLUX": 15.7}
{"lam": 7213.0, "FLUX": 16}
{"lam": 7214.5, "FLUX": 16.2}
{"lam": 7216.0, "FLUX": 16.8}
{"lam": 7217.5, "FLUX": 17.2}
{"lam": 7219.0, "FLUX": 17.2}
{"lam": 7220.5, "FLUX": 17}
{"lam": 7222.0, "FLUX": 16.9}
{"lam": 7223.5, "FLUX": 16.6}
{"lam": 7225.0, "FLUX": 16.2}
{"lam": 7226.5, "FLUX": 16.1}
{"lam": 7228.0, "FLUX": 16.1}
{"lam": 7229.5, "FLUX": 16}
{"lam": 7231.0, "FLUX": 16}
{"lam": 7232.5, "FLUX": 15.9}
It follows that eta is -0.11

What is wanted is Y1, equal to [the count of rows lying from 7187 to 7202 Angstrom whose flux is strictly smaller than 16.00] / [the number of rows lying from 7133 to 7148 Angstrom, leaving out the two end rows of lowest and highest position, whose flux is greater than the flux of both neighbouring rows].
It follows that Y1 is 3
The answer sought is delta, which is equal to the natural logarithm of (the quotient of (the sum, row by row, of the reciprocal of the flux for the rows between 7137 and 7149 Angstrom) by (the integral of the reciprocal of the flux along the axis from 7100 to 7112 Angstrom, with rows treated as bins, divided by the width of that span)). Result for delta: 2.16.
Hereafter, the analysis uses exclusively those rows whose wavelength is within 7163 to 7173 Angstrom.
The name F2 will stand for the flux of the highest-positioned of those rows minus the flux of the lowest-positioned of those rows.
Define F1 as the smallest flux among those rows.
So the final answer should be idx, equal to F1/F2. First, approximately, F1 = 14.9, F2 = -0.50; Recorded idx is -30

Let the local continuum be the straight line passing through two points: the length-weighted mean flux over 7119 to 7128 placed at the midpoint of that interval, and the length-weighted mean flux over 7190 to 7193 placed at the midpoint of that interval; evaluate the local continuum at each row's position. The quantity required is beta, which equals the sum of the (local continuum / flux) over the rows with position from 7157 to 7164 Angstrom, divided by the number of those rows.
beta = 0.94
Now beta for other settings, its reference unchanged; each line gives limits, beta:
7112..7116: 1.03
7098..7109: 1.03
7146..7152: 1.10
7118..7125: 1.01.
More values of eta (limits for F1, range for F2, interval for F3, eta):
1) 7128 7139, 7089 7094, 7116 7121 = -0.01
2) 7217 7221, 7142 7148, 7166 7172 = -0.14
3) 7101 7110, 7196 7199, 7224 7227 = 0.00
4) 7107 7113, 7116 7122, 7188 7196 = -0.04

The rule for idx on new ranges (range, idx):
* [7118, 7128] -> 79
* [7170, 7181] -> 9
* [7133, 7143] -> 152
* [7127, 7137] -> 155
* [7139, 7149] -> -9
